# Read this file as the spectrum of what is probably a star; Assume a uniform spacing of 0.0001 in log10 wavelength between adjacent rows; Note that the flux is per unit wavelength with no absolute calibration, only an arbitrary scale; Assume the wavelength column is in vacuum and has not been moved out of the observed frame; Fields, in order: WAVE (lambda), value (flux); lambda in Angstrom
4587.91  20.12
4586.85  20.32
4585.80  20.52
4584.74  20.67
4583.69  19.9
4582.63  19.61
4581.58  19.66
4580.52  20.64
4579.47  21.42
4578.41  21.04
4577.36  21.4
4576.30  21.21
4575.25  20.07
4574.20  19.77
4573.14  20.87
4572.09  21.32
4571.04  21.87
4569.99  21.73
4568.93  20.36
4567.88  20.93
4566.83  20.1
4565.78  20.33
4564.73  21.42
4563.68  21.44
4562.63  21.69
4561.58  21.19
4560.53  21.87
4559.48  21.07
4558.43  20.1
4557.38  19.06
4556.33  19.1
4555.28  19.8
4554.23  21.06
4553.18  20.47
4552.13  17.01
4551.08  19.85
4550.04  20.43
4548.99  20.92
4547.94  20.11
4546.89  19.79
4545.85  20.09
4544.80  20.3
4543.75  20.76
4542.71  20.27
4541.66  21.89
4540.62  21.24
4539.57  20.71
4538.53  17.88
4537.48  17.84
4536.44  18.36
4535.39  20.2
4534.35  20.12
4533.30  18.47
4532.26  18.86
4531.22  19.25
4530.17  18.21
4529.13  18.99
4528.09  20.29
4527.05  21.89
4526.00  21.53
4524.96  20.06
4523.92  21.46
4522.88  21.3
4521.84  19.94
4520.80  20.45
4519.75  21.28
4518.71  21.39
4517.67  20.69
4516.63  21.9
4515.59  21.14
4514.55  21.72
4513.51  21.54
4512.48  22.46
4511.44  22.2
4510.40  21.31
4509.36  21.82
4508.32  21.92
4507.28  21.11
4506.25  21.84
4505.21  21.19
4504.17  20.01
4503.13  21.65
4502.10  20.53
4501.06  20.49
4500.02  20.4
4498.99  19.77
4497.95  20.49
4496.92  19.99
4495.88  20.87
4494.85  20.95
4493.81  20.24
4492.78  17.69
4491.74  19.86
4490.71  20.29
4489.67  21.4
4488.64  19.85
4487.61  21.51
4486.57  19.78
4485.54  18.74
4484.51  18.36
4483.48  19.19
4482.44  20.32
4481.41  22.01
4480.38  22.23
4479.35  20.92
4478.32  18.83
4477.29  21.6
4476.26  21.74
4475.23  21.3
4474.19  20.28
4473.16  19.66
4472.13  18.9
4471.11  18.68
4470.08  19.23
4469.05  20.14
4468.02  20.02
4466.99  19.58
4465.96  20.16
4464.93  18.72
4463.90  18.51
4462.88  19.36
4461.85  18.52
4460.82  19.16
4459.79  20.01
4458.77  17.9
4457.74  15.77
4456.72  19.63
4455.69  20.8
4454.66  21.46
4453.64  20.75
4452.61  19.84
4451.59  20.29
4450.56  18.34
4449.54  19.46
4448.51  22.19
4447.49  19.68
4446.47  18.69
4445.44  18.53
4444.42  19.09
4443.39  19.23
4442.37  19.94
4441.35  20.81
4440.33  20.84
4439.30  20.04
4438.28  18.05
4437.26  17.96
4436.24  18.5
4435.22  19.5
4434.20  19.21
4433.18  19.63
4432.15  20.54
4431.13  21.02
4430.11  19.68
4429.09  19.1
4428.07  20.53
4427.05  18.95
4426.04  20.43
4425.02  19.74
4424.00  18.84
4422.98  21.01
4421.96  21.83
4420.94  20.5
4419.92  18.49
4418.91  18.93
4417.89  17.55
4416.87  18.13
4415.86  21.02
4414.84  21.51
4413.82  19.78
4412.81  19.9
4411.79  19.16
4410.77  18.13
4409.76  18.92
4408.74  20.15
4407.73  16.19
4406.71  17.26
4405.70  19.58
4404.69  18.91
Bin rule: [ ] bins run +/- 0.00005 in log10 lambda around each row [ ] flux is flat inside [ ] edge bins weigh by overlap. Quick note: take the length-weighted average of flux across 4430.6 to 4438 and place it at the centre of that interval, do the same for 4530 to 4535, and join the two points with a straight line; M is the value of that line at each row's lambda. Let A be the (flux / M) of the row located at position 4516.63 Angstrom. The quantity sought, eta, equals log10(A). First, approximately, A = 1.15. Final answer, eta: 0.06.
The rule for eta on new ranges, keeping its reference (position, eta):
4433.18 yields 0.00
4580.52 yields 0.04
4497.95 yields 0.03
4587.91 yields 0.03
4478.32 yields -0.01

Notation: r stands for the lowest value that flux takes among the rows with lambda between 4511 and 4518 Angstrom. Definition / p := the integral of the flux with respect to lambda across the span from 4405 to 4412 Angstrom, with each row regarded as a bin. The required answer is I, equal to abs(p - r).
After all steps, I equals 109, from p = 129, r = 20.69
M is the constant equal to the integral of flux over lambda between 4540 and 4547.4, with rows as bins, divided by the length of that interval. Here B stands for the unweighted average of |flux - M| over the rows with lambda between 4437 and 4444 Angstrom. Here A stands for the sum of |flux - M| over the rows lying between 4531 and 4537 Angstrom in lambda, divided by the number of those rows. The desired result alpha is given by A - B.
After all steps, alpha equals 0.2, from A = 1.42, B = 1.2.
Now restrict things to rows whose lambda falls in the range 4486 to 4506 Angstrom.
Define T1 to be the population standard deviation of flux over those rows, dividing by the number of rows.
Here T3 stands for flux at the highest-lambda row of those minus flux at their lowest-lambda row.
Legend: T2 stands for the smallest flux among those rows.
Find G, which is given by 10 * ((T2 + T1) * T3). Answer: 262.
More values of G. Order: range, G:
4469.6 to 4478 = 470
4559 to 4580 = 71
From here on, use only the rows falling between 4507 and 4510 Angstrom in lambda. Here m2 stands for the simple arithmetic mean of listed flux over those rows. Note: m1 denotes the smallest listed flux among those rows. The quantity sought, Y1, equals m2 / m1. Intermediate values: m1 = 21.11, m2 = 21.6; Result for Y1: 1.02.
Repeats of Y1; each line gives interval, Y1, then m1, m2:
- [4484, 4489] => 1.07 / 18.36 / 19.6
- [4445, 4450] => 1.06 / 18.53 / 19.7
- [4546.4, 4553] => 1.16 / 17.01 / 19.7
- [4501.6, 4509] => 1.06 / 20.01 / 21.2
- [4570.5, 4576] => 1.05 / 19.77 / 20.8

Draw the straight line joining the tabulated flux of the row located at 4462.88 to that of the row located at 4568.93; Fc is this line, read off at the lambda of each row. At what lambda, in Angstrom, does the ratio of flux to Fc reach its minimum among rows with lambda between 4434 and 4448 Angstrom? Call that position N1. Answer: 4437.26 Angstrom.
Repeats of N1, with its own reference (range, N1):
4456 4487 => 4457.74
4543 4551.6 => 4546.89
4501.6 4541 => 4537.48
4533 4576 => 4552.13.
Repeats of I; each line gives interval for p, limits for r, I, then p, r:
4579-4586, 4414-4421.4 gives 125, 142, 17.55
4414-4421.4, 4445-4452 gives 126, 144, 18.34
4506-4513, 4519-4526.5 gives 133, 153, 19.94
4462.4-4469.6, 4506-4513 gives 119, 140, 21.11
